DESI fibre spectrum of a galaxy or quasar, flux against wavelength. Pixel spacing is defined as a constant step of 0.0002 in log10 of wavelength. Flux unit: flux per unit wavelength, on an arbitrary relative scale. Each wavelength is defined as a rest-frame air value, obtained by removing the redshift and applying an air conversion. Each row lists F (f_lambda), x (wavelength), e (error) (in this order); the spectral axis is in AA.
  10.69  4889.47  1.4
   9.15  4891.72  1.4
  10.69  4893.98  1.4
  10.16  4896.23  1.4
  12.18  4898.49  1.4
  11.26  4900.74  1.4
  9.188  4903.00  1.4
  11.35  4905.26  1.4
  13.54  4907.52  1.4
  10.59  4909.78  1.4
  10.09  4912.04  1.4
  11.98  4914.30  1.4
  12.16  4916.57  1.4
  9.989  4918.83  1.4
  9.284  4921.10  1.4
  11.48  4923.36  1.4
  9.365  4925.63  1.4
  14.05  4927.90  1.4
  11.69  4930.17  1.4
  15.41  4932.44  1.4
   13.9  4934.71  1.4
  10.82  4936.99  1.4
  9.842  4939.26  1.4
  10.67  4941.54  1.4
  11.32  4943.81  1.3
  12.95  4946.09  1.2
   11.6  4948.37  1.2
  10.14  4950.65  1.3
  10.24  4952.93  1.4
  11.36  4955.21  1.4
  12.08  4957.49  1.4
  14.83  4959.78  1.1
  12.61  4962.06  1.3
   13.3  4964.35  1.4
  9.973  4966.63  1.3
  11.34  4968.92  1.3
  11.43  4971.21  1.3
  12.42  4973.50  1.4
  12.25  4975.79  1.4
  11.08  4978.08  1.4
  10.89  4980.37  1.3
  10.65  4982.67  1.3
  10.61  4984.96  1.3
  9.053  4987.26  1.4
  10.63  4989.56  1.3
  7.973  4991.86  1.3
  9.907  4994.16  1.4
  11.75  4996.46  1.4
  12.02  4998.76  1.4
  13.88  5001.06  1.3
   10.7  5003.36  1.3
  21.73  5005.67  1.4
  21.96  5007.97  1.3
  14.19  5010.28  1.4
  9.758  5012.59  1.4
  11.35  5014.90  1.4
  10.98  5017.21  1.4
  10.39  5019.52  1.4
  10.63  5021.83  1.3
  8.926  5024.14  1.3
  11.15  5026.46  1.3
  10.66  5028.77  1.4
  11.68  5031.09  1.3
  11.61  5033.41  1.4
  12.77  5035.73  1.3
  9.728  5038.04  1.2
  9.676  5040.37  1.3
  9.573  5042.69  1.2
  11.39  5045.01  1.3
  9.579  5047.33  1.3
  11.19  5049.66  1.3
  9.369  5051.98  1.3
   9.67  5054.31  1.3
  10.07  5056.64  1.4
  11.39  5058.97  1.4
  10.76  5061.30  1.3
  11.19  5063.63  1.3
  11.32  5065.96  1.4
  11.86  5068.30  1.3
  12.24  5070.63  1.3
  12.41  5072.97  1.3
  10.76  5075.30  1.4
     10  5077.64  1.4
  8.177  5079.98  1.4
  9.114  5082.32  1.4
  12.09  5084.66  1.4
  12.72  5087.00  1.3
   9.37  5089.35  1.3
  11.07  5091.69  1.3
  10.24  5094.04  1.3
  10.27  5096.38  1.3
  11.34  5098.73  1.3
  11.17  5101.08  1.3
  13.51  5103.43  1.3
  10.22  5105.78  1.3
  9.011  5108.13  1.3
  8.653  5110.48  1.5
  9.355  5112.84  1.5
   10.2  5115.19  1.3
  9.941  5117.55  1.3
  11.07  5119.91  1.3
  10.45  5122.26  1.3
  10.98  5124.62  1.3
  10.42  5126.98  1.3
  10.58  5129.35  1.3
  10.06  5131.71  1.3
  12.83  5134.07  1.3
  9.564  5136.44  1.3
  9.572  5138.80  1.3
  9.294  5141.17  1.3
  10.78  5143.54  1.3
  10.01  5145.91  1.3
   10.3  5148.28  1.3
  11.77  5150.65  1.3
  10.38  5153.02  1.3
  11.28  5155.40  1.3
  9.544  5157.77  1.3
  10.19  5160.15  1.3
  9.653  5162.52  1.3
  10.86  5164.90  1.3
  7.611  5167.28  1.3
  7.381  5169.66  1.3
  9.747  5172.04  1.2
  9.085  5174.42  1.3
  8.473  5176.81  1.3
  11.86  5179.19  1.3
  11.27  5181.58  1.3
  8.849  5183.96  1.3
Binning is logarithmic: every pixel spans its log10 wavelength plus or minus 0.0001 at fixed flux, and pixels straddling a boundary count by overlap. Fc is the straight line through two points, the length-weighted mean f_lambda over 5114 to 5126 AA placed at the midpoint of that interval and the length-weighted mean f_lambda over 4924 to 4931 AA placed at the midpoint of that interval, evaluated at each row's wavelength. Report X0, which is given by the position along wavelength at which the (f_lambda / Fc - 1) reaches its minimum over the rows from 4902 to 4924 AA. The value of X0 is 4903.00 AA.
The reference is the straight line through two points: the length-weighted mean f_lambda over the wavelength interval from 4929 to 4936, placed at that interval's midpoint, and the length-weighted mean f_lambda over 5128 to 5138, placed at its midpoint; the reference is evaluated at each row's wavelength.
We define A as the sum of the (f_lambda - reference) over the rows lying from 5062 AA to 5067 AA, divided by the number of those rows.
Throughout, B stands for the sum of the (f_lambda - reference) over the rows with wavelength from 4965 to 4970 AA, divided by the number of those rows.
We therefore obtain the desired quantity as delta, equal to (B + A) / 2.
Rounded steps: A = -0.4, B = -2.4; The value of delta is -1.4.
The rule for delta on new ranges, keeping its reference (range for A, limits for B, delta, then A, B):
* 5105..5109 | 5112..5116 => -1.3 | -1.5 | -1.2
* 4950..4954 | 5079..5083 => -3.0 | -3.1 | -2.8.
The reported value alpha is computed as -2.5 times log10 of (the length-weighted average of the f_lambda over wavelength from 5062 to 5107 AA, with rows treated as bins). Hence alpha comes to -2.60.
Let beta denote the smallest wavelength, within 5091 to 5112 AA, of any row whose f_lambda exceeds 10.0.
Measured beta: 5091.69 AA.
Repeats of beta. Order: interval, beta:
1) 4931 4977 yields 4932.44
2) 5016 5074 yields 5017.21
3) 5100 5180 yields 5101.08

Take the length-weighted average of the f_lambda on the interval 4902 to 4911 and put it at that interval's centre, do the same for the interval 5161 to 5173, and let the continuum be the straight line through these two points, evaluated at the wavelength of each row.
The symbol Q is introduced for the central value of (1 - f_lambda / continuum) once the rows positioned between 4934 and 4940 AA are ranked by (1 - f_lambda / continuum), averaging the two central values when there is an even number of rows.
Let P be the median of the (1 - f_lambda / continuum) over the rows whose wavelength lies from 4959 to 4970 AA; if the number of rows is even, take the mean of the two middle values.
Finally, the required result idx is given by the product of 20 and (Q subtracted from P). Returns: -4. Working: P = -0.17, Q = 0.01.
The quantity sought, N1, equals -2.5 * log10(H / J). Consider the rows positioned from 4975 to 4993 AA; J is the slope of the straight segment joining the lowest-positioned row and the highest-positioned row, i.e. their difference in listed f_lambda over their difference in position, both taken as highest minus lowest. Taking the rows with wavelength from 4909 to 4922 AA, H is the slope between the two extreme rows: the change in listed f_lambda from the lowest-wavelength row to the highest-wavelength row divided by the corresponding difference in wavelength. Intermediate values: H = -0.12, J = -0.266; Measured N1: 0.9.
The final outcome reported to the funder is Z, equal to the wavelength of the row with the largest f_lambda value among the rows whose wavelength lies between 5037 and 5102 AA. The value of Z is 5087.00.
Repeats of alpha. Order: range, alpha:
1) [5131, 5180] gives -2.50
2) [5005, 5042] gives -2.71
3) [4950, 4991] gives -2.64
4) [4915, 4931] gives -2.62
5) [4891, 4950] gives -2.64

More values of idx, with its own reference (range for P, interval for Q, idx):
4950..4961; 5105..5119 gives -1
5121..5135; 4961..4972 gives -1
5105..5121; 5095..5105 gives 2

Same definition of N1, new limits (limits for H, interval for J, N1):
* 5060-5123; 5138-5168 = 2.8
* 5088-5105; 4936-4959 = -1.7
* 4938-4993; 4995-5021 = 0.6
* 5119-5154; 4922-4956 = -1.9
